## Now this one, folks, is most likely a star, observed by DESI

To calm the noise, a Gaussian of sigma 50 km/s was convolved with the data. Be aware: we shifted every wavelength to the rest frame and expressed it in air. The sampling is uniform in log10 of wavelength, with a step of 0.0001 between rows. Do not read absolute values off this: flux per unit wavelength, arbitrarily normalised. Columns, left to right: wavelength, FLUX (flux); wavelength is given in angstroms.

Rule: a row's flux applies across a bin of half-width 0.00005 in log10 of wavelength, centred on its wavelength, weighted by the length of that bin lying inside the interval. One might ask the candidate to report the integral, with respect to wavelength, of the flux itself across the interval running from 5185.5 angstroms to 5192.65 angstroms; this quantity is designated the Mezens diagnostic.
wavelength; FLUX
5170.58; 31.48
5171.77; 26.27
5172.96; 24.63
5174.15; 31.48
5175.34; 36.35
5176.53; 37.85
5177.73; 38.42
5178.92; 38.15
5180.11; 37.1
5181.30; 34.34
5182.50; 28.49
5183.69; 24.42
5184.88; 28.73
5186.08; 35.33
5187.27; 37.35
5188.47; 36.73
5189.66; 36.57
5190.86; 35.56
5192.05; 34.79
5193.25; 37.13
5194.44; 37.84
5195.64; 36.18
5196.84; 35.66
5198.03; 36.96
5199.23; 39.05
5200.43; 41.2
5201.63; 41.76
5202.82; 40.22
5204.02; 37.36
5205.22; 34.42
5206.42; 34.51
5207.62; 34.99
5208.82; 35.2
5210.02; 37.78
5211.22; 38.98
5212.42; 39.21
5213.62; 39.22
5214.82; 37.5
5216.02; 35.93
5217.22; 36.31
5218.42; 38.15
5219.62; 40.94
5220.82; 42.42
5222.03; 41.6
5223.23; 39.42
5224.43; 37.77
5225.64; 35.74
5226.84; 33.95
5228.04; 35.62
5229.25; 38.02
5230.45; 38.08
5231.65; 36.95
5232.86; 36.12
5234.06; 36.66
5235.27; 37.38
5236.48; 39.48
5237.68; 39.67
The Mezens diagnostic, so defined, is 258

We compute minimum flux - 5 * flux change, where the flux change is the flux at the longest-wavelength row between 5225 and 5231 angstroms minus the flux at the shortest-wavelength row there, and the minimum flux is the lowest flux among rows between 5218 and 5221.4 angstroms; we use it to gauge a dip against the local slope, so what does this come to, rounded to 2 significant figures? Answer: 26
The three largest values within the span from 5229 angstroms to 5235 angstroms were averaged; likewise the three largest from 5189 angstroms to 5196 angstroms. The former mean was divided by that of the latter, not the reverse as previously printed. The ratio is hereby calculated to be 1.01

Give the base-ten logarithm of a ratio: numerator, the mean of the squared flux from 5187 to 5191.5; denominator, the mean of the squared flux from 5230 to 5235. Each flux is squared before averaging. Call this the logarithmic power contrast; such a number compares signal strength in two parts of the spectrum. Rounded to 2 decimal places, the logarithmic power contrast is -0.01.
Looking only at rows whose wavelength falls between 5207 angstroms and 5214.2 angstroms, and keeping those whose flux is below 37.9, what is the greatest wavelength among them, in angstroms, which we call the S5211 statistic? 5210.02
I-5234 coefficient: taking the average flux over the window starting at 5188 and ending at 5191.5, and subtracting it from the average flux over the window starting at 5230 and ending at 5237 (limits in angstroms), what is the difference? 1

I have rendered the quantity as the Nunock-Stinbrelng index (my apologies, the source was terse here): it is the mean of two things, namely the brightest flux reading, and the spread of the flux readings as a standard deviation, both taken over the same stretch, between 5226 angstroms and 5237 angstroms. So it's 20.5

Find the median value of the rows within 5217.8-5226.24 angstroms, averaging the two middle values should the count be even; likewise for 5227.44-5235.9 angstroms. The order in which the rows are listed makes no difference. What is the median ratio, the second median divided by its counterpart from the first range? 0.94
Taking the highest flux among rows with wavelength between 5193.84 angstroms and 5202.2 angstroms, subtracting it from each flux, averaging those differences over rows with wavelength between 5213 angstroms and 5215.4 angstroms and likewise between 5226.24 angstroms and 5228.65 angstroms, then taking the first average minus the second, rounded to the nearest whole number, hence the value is 4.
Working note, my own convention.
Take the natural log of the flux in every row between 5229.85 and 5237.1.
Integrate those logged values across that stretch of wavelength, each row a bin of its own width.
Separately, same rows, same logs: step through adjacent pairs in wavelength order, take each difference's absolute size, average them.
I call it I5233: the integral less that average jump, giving 26.2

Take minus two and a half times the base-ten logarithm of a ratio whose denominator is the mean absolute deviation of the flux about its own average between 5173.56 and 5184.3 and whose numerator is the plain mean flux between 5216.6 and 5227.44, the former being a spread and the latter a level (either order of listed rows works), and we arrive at -2.47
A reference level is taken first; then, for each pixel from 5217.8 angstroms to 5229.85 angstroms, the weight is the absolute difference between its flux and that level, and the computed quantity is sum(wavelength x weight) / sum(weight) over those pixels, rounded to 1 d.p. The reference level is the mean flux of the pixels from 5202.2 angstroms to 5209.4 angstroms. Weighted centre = 5222.4 angstroms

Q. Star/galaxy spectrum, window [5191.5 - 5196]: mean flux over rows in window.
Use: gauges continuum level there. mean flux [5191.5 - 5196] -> 36.5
